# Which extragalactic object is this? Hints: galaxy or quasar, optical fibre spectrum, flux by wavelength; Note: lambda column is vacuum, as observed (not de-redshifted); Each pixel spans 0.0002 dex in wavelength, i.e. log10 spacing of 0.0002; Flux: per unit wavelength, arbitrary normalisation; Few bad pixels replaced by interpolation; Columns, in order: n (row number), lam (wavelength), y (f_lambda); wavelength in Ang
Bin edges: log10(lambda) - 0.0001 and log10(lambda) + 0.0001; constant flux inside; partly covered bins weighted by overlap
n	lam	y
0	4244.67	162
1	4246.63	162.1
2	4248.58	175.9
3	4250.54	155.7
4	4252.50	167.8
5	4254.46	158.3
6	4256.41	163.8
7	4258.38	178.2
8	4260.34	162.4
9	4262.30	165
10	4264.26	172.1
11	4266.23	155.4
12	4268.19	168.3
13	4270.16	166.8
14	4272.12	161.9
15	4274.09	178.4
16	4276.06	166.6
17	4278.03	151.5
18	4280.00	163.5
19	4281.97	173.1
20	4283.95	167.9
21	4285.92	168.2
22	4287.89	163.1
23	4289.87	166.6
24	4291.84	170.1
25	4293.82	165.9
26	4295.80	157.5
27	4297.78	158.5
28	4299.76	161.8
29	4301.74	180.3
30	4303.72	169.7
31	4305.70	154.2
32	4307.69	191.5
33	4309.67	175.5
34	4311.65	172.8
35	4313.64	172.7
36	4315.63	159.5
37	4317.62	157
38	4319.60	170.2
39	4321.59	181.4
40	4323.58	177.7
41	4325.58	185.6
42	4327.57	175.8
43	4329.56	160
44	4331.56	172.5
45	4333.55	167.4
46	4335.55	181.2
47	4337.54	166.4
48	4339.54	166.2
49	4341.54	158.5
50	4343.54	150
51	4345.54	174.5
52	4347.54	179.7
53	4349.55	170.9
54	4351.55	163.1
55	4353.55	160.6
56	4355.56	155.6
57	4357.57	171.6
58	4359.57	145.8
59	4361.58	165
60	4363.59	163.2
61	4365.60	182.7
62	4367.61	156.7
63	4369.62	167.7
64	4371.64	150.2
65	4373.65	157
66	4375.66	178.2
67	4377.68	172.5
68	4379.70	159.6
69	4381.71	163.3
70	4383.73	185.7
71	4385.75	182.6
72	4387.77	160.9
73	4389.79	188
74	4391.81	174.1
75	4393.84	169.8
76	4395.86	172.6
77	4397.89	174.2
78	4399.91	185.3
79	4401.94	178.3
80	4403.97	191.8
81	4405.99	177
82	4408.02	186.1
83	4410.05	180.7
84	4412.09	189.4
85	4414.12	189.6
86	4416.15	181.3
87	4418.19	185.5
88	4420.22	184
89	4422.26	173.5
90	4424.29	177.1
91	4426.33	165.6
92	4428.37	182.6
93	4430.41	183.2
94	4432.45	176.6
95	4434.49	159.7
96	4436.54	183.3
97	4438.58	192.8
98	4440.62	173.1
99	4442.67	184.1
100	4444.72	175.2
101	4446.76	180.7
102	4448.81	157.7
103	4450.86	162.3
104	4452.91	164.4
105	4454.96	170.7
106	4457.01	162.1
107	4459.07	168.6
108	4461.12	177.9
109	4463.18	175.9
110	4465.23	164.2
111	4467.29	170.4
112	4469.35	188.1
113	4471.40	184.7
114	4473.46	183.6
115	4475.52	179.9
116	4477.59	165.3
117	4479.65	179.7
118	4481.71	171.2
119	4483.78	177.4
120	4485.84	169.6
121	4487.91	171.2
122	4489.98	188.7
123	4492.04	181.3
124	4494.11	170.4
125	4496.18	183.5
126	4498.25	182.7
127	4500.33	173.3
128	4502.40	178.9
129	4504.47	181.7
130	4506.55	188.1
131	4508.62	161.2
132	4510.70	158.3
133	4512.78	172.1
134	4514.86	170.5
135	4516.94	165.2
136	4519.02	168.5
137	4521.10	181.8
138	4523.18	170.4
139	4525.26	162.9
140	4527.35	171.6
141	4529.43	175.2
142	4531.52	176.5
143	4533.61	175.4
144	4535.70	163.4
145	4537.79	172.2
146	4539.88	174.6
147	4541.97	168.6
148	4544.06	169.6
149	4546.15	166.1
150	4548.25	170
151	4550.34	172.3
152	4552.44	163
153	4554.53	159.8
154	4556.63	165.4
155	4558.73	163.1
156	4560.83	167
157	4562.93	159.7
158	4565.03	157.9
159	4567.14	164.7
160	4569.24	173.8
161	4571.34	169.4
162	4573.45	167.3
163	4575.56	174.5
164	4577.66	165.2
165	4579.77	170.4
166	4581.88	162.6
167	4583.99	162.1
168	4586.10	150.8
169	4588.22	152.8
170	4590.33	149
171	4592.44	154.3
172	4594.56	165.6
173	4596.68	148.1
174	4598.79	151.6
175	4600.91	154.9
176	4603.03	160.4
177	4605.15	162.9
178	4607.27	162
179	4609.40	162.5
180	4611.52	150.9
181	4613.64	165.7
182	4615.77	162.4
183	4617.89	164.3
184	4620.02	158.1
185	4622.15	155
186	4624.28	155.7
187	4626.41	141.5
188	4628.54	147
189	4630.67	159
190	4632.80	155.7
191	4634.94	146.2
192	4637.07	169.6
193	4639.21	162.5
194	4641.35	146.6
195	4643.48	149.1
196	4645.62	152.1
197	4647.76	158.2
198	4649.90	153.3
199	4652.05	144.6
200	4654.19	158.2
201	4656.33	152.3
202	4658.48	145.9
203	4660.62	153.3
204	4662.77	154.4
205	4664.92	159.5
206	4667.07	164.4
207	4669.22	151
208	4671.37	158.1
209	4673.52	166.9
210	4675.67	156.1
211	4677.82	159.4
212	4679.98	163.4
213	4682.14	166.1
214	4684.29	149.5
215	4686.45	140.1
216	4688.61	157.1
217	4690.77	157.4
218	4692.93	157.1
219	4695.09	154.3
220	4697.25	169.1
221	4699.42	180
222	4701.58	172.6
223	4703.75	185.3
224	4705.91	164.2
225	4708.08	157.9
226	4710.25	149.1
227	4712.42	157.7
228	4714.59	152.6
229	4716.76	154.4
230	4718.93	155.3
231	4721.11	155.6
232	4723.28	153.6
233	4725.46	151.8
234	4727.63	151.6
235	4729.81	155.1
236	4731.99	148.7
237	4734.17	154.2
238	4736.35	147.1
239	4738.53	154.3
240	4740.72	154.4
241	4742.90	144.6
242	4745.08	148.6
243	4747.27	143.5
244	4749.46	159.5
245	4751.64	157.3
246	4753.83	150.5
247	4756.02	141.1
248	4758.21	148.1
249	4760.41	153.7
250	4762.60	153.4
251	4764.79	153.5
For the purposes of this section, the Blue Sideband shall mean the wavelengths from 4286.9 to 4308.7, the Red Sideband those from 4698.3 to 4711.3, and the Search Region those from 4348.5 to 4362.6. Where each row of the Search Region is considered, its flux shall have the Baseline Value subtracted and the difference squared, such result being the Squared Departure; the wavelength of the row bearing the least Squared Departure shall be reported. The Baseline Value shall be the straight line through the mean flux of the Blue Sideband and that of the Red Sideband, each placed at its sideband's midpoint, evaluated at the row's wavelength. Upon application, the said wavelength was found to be 4361.58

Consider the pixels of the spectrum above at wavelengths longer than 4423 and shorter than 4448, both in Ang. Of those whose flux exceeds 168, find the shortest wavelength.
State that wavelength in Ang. 4424.29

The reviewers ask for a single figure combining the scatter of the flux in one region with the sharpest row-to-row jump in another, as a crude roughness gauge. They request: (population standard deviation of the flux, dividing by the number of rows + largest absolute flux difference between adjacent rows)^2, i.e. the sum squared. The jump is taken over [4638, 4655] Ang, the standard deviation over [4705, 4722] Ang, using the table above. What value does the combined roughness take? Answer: 401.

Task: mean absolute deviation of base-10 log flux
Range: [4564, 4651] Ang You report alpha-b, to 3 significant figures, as 0.0185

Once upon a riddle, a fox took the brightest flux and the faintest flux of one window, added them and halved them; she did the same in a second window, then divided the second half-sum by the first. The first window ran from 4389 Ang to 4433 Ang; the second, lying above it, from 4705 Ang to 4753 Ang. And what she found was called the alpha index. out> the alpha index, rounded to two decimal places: 0.86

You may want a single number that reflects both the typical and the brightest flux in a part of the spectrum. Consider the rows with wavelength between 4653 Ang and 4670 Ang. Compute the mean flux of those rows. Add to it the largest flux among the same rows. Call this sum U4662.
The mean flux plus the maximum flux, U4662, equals 319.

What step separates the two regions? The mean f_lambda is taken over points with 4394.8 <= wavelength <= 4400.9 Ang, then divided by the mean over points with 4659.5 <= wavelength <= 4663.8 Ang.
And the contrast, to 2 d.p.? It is 1.15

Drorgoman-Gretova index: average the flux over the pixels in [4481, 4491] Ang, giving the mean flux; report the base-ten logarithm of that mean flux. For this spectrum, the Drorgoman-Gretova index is 2.24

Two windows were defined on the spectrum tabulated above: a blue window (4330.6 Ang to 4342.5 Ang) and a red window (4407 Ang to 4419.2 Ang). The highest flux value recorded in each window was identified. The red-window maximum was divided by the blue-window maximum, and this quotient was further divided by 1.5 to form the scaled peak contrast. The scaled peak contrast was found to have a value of 0.698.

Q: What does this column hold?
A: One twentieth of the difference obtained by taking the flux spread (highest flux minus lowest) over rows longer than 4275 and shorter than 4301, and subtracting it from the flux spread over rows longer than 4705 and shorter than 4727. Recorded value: -0.3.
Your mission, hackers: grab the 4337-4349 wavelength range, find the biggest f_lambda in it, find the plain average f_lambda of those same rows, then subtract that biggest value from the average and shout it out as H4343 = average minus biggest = -13.8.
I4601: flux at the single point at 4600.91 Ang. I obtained 154.9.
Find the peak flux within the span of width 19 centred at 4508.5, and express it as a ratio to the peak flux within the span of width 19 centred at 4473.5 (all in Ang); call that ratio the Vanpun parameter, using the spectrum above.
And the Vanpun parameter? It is 1.00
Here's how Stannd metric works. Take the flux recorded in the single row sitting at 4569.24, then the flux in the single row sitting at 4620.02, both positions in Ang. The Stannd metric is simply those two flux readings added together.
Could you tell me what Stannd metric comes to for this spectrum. 332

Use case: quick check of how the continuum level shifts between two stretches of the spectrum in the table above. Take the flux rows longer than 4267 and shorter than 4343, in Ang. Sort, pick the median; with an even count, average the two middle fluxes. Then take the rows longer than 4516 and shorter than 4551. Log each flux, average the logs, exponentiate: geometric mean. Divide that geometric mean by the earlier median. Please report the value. 1.02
